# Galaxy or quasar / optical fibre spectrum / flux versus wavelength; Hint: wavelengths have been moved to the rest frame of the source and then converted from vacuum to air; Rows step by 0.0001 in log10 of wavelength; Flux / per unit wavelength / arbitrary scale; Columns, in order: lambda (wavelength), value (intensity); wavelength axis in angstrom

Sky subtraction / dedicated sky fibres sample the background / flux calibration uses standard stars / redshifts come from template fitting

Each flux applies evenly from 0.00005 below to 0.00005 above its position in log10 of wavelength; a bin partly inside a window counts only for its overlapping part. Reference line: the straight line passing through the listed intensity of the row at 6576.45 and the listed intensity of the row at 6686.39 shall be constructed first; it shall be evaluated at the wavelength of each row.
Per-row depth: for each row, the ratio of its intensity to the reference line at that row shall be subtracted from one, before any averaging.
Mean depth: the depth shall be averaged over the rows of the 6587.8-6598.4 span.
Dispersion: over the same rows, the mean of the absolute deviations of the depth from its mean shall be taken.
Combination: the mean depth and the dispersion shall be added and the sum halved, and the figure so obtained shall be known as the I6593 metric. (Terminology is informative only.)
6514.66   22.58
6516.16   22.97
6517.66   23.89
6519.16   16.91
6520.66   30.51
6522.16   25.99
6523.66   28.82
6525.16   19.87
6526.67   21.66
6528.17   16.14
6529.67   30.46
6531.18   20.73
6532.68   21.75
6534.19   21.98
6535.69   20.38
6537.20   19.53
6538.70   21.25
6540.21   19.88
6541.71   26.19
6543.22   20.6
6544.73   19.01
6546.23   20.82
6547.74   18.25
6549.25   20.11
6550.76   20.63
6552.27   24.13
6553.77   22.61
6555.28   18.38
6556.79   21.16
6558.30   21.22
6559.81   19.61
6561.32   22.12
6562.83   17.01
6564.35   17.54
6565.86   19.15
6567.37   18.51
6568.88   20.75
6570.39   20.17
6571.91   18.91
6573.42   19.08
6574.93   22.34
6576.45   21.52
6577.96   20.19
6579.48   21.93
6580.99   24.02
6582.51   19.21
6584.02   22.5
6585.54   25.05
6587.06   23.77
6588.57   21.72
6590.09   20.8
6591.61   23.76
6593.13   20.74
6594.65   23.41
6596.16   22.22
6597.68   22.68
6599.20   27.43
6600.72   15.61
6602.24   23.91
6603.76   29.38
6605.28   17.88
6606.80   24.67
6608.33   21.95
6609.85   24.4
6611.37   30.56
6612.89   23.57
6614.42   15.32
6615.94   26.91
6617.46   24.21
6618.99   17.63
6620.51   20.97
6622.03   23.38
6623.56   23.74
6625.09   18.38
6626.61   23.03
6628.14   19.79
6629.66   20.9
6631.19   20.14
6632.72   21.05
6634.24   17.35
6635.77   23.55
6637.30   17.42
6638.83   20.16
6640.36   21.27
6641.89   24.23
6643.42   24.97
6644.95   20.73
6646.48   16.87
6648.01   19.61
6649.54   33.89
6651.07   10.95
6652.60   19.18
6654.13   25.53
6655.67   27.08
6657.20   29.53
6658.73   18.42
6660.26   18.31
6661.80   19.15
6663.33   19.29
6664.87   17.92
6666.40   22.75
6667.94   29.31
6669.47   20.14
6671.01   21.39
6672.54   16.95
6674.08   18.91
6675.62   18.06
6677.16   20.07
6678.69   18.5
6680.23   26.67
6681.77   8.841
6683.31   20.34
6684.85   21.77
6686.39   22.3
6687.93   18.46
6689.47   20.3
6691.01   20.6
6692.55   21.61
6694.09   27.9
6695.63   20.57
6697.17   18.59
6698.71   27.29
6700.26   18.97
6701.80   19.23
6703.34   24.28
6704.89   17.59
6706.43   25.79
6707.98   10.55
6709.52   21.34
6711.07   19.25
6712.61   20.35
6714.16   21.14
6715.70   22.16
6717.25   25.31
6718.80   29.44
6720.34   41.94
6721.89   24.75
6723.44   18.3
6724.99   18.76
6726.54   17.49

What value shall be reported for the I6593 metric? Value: 0.01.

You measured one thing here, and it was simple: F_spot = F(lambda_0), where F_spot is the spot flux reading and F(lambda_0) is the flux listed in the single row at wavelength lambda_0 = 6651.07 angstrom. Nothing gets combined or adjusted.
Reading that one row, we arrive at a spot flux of 10.95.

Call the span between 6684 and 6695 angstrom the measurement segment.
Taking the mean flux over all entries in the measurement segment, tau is 21.8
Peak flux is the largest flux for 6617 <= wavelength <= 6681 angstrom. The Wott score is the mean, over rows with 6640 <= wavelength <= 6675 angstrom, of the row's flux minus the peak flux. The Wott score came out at -12.3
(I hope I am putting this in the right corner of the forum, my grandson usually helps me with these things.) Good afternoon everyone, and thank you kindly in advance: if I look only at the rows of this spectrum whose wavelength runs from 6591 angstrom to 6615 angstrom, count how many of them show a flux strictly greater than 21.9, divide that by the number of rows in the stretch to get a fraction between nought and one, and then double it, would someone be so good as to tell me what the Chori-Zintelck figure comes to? 1.5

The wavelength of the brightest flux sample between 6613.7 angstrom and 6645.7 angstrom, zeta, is 6615.94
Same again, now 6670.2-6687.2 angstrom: 6680.23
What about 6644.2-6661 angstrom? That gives 6649.54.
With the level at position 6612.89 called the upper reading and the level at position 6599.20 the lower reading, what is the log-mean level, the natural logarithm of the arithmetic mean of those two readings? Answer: 3.24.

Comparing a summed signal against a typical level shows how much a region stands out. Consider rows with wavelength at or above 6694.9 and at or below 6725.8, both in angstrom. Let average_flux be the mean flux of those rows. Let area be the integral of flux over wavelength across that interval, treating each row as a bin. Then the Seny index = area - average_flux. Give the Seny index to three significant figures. 666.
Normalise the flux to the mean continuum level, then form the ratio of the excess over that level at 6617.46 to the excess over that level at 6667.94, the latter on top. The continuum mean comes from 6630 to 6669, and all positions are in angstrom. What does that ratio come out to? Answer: 2.9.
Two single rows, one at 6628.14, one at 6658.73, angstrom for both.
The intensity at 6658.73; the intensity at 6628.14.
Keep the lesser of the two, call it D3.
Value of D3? 18.4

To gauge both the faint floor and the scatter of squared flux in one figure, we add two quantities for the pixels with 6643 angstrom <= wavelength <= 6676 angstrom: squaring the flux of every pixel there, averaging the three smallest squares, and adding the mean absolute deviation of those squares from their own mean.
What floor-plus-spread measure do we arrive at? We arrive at 417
